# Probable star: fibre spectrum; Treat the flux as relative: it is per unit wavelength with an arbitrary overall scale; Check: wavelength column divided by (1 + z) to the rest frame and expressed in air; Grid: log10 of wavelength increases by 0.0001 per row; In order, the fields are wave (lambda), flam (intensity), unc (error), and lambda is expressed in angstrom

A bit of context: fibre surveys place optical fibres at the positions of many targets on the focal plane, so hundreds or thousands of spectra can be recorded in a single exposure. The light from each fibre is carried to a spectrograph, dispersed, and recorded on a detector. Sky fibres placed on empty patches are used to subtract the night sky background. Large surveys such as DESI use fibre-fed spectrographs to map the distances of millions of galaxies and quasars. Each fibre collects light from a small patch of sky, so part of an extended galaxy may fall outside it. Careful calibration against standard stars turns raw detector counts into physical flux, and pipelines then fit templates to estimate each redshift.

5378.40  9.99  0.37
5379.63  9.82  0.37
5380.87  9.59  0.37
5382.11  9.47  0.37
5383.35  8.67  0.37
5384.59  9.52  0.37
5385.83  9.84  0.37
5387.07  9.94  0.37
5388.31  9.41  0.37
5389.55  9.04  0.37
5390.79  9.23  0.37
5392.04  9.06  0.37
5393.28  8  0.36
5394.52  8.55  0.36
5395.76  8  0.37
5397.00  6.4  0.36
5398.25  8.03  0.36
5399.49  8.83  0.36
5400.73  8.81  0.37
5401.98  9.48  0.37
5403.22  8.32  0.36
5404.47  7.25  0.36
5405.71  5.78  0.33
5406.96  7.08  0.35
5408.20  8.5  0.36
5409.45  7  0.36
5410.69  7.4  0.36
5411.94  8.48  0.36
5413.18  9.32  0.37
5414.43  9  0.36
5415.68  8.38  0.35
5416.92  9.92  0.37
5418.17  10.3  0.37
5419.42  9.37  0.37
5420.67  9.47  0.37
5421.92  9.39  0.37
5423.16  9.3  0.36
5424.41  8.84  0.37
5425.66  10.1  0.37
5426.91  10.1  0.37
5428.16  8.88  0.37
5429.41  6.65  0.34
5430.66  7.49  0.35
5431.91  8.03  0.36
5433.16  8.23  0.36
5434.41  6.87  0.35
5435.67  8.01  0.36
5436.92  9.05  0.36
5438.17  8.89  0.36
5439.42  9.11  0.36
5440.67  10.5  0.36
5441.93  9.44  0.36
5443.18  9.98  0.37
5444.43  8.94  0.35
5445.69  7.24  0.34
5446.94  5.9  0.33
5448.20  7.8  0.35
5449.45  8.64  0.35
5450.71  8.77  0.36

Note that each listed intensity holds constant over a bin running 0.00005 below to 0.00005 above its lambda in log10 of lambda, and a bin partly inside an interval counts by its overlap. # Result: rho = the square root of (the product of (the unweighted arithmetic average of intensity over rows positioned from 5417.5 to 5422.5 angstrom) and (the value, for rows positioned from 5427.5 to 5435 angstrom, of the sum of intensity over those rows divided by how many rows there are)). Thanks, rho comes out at 8.61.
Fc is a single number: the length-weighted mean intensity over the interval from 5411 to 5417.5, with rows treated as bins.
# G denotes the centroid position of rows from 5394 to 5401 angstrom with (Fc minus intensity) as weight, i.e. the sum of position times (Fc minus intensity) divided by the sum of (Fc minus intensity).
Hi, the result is 5397.0 angstrom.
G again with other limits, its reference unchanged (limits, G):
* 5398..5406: 5404.1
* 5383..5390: 5386.8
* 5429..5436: 5432.2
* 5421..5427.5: 5425.3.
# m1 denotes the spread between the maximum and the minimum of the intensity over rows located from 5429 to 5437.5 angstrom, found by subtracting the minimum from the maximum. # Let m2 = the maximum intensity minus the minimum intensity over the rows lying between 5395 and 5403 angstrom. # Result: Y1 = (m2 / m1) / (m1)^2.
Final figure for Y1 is 0.223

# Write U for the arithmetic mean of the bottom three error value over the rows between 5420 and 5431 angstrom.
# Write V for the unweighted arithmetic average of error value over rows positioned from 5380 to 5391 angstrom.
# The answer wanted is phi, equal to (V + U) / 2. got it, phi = 0.360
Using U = 0.350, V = 0.370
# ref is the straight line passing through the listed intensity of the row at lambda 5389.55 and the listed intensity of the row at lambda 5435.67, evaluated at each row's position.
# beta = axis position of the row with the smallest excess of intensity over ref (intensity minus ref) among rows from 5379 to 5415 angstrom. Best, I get 5405.71 angstrom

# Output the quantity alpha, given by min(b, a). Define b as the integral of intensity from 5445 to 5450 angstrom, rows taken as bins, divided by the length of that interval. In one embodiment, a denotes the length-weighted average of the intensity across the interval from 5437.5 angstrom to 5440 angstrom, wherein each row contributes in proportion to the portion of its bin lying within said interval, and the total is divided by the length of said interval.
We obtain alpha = 7.4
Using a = 9.0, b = 7.4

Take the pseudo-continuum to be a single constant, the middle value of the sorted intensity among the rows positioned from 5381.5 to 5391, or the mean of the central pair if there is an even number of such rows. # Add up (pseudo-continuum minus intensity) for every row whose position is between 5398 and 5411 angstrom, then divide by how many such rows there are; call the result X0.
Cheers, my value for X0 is 1.58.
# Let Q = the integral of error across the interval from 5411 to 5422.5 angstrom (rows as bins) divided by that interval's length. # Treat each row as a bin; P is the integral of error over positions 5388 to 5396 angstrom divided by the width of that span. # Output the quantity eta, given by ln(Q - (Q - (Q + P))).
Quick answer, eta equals -0.312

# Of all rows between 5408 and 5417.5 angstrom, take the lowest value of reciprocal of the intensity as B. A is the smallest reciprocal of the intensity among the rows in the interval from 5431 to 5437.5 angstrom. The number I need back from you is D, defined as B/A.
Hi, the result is 0.91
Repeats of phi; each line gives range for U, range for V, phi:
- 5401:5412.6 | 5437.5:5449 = 0.350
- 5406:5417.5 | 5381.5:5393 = 0.362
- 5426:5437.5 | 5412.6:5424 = 0.356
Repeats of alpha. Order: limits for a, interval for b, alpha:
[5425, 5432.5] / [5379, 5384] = 8.5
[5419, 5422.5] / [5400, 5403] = 9.0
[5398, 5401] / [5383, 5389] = 8.6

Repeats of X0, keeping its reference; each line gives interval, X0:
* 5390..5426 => 0.90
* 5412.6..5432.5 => 0.41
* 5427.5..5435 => 1.75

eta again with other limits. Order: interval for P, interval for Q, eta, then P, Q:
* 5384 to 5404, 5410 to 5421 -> -0.314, 0.366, 0.364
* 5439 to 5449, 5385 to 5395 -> -0.329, 0.352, 0.368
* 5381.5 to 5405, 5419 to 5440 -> -0.318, 0.366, 0.362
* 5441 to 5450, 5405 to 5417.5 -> -0.346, 0.350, 0.357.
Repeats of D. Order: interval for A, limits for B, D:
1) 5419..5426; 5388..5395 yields 1.07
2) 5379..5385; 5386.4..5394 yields 0.99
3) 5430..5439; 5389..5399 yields 0.98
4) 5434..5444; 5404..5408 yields 1.45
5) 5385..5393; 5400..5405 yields 1.05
